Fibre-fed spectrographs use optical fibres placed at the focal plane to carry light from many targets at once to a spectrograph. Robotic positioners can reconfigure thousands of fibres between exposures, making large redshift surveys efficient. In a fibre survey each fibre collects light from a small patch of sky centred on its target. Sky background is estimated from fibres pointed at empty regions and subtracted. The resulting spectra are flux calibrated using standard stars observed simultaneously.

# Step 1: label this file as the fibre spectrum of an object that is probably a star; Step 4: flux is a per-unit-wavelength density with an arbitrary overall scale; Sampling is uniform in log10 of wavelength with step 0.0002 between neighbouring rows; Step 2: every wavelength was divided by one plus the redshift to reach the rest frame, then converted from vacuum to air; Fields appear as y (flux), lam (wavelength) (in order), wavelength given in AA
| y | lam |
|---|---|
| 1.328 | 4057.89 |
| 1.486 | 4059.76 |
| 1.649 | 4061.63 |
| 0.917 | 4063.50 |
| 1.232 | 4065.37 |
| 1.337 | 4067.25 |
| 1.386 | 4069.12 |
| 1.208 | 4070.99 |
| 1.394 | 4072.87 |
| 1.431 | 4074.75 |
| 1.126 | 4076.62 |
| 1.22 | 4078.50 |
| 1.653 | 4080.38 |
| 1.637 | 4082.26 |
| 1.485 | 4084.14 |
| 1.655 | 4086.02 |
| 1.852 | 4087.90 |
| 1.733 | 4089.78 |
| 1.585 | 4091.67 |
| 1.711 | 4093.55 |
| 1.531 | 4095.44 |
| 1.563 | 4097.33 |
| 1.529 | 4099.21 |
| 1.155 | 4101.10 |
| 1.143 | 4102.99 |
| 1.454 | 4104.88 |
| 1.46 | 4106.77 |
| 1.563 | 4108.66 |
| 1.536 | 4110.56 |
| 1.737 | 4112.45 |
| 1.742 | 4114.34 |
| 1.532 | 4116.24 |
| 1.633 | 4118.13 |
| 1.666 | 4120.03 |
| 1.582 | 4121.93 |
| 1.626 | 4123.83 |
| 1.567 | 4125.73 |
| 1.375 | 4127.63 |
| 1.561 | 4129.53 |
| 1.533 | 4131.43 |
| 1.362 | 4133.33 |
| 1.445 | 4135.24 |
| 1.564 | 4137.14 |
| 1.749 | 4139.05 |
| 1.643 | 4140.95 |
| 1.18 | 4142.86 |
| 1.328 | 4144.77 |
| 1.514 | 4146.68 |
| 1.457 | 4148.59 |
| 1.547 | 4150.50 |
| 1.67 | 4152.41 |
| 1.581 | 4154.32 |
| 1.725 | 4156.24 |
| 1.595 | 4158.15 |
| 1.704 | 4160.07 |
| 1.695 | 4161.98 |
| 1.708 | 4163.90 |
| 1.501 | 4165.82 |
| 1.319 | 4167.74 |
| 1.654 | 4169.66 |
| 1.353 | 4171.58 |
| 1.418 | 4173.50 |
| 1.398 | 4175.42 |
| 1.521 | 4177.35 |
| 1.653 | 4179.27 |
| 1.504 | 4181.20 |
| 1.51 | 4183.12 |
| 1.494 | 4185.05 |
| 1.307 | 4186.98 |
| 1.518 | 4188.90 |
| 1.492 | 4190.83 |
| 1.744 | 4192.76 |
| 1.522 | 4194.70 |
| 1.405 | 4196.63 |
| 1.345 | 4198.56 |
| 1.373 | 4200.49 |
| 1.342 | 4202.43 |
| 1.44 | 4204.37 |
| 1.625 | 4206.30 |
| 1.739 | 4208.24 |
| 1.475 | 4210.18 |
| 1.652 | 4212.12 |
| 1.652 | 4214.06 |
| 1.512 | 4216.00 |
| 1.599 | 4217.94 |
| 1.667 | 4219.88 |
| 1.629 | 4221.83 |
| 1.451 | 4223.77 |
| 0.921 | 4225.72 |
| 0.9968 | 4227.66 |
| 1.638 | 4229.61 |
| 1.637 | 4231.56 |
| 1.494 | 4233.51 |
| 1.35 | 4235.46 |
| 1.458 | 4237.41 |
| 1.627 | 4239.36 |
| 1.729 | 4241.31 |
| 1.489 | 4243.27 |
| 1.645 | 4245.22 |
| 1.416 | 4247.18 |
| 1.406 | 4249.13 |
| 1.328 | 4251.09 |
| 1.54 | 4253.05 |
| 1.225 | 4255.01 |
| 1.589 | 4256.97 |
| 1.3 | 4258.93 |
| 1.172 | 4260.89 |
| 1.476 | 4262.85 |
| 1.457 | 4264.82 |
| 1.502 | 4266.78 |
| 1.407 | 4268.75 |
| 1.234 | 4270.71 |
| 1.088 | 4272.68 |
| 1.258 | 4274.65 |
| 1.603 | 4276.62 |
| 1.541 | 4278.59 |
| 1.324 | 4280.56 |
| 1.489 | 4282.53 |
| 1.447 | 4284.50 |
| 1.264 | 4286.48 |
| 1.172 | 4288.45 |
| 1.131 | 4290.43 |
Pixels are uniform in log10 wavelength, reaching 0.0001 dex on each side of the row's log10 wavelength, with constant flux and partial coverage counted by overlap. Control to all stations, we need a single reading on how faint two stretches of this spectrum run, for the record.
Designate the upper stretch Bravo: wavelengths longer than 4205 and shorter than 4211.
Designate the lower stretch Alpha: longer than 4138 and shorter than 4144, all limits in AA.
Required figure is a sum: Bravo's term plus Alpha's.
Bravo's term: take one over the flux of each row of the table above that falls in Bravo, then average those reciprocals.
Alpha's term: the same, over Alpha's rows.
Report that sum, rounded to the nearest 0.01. 1.30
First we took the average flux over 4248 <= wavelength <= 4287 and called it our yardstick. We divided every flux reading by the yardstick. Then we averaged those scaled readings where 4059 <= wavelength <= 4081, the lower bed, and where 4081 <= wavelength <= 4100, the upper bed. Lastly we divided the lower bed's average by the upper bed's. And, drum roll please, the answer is 0.82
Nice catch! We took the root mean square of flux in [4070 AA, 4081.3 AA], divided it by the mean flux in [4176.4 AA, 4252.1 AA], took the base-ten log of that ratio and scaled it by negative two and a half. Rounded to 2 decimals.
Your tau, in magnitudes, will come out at 0.11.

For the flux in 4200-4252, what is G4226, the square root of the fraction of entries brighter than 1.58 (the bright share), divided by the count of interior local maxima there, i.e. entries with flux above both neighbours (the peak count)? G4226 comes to 0.13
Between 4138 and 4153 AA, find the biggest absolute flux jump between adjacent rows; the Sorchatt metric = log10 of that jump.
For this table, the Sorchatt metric -0.33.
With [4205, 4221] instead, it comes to -0.58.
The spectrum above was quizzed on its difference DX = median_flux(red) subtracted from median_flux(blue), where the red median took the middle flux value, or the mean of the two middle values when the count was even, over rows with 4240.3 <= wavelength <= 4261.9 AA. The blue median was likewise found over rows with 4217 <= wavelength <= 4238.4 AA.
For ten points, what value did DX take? 0.08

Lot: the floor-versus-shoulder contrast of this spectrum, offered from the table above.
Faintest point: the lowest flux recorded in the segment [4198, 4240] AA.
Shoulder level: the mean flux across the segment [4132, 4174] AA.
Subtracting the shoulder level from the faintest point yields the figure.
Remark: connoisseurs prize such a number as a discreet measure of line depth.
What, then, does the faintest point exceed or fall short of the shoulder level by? -0.61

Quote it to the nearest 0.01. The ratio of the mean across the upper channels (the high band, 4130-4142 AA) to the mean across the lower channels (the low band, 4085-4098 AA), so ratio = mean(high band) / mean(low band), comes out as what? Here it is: 0.93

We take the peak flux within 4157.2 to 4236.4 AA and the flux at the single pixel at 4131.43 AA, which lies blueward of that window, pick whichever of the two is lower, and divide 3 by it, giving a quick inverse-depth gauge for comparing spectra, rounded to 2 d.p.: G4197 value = 1.96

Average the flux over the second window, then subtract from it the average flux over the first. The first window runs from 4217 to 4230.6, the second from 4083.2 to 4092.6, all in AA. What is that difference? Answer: 0.25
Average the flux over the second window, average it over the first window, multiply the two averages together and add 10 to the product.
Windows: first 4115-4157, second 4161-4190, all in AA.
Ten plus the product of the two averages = 12.3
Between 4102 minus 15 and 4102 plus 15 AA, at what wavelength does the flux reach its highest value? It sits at 4087.90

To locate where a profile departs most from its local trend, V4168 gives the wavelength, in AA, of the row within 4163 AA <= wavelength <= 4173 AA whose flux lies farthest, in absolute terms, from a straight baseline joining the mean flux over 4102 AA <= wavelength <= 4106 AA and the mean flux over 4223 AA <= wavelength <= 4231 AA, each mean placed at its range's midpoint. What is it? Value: 4163.90 AA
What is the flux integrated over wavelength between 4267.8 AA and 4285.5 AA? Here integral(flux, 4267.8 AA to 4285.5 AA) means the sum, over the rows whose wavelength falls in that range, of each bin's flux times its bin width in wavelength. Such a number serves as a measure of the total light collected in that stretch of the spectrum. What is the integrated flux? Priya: 24.4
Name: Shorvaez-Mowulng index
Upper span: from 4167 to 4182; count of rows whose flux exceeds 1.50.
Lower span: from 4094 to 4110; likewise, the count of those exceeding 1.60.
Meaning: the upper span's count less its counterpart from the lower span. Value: 4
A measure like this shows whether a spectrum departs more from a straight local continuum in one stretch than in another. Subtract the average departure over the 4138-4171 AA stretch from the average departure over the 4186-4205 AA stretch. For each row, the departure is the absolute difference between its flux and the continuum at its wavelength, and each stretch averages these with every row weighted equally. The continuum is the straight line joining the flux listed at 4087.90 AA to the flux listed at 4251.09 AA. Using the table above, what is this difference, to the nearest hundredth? -0.03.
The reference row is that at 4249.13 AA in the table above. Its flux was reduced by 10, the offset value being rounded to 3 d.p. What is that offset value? -8.594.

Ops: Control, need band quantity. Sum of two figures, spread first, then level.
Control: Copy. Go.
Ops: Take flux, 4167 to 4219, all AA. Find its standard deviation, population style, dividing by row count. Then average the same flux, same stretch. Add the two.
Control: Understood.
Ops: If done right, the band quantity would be 1.63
